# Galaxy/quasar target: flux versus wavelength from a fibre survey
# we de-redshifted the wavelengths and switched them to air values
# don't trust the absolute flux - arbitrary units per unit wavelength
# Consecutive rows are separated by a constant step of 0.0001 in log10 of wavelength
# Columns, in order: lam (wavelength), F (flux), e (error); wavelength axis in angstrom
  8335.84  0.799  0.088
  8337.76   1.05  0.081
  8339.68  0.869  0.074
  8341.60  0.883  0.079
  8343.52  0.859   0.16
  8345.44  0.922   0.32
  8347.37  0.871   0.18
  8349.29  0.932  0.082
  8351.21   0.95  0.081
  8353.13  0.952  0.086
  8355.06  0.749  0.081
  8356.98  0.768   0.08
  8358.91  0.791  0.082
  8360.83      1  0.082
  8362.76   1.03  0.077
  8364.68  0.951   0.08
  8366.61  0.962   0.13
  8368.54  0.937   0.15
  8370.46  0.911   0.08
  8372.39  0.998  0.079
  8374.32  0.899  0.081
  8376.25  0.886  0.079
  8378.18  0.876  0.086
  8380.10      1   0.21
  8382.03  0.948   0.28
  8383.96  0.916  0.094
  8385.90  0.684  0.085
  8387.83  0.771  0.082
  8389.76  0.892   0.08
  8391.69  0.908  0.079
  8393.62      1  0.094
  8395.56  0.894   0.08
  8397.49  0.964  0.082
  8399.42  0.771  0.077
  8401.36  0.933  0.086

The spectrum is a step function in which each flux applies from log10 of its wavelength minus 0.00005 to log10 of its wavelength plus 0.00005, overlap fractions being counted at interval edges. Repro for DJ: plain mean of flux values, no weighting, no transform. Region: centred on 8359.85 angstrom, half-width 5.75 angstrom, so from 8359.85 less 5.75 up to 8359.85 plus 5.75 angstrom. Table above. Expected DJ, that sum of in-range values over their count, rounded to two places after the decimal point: 0.88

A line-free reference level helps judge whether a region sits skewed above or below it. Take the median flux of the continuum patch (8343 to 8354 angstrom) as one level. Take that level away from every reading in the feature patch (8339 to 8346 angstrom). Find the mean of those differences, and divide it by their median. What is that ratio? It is 0.9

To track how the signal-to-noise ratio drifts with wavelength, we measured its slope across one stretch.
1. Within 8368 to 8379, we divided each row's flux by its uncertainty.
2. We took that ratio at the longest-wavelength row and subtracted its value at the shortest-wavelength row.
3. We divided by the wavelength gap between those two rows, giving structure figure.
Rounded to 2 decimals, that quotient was 0.41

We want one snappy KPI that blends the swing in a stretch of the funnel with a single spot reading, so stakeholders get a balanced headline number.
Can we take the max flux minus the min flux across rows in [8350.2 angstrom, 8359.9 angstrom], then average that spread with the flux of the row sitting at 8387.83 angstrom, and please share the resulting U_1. 0.487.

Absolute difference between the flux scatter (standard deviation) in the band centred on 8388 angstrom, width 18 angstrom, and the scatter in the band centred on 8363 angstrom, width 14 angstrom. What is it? 0.00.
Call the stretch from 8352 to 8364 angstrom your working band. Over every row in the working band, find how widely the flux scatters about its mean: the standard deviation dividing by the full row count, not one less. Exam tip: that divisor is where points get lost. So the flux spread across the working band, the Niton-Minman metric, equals 0.12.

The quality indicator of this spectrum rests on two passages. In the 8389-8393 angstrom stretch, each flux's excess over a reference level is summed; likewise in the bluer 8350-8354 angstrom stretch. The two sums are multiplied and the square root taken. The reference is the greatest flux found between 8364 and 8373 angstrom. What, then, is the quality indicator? 0.14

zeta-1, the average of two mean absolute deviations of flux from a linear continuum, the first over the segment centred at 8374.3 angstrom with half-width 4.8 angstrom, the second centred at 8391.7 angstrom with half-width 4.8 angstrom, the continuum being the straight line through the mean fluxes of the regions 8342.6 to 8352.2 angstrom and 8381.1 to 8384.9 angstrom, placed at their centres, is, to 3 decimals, 0.055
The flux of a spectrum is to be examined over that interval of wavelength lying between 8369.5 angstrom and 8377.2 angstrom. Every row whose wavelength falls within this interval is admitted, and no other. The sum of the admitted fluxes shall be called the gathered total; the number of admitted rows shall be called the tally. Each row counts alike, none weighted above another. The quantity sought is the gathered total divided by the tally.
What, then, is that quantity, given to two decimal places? 0.92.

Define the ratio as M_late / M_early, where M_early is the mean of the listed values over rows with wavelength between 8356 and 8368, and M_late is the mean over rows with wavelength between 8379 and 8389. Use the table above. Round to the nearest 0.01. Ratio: 0.94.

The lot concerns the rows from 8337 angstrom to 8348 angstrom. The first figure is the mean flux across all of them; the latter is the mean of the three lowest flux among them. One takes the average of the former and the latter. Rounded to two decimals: 0.89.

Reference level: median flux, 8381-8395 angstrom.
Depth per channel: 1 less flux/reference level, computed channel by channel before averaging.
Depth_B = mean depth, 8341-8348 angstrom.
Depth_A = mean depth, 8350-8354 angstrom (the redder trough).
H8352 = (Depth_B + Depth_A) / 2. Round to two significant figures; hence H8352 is -0.010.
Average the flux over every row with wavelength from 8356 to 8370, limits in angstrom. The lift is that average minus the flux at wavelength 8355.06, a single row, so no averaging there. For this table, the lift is 0.17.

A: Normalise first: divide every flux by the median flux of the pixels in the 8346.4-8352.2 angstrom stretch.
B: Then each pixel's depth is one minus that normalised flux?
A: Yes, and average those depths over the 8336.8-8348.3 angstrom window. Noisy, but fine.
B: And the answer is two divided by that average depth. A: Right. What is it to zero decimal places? 81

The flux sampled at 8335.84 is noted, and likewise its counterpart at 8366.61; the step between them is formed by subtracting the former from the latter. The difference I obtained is 0.16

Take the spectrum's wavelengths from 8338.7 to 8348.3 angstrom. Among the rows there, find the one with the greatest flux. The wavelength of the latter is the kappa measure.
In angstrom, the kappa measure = 8345.44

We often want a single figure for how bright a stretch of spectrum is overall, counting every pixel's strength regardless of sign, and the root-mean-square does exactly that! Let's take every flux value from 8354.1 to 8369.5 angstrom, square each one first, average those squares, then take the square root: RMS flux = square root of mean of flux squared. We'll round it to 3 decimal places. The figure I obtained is 0.905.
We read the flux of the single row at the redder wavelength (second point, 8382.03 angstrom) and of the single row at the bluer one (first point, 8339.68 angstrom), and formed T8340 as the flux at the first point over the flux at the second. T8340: 0.92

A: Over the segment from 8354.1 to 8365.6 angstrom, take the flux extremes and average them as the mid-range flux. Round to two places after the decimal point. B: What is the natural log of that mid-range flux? -0.12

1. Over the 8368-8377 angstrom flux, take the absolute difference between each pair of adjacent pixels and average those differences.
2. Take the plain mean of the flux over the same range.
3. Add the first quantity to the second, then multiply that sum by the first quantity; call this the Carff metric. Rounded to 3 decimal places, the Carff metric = 0.055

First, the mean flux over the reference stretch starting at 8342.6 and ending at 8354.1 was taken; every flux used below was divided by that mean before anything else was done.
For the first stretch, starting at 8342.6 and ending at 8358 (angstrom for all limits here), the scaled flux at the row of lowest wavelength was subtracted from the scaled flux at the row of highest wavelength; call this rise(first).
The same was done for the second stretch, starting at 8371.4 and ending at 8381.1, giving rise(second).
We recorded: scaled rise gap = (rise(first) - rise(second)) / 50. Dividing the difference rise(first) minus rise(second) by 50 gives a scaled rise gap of -0.0020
